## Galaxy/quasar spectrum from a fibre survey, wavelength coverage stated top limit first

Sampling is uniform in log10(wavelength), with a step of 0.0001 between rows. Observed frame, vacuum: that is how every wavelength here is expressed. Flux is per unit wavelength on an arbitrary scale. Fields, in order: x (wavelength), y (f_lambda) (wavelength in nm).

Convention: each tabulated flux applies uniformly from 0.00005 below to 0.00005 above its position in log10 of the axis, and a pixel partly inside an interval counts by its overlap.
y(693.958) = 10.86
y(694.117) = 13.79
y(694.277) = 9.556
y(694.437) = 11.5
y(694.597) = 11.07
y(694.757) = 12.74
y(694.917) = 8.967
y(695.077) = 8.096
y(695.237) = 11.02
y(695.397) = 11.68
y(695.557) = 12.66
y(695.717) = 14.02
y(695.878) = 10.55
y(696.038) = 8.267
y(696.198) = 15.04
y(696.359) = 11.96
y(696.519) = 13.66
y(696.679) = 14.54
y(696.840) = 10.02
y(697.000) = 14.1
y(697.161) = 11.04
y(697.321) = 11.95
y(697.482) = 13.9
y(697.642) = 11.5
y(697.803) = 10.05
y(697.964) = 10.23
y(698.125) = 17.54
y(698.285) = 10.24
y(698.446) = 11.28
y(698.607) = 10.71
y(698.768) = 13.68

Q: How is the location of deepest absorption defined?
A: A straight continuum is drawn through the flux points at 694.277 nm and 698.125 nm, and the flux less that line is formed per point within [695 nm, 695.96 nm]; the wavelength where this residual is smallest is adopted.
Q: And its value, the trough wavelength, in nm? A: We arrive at 695.077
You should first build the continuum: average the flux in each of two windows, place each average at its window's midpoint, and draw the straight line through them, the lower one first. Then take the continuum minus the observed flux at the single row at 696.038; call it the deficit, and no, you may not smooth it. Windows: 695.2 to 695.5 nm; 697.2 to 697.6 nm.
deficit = 3.6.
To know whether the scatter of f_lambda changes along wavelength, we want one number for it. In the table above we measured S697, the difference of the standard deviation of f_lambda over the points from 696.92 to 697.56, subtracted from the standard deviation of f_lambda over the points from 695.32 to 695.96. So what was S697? 0.0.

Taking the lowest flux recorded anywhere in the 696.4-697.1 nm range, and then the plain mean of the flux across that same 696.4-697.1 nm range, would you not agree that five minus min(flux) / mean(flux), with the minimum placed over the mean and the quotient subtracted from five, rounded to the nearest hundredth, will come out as 4.23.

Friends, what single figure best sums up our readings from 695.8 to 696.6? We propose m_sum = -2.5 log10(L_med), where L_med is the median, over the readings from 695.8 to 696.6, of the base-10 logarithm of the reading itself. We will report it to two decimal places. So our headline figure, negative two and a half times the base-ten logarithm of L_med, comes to -0.08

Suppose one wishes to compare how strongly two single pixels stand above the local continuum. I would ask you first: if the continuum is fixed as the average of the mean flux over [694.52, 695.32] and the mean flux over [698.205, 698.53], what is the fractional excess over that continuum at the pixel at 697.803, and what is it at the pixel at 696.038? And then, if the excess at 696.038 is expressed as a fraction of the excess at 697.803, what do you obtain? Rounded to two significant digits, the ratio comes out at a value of 4.4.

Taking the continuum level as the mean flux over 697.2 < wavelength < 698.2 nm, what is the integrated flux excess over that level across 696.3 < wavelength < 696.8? 0.4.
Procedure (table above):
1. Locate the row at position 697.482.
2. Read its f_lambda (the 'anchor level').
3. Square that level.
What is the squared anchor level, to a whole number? 193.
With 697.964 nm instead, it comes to 105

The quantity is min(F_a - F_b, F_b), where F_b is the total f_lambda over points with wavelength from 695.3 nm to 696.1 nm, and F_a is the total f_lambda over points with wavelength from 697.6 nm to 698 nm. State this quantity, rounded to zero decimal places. -25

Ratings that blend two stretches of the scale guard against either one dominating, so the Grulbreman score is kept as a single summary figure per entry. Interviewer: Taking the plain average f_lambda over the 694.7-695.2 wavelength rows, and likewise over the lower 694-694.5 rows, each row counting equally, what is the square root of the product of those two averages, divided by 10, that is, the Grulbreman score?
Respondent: 1.07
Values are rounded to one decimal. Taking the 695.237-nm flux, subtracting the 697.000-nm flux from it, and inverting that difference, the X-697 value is -0.3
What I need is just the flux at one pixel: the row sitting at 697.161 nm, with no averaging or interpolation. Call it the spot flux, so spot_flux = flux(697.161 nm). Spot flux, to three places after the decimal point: 11.040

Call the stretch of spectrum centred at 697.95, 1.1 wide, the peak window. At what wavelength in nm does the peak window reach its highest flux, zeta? 698.125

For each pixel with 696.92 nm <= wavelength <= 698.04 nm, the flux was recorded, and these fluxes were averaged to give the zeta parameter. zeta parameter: 11.8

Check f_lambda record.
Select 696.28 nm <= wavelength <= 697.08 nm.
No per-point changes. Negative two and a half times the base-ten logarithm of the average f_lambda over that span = -2.77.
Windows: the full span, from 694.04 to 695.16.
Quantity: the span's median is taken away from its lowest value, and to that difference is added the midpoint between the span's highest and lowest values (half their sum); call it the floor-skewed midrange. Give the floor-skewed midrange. 8.0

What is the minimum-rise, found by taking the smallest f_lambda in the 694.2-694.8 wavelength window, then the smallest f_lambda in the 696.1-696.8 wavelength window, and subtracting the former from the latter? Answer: 2.4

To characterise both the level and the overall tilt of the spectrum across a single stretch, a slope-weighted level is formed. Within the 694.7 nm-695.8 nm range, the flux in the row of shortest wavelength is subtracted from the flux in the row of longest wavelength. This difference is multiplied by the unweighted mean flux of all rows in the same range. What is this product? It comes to 14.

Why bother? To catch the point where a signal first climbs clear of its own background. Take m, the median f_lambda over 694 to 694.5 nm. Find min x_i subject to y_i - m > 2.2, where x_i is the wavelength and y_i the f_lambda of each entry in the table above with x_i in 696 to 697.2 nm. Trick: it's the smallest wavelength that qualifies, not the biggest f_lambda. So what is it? 696.198 nm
